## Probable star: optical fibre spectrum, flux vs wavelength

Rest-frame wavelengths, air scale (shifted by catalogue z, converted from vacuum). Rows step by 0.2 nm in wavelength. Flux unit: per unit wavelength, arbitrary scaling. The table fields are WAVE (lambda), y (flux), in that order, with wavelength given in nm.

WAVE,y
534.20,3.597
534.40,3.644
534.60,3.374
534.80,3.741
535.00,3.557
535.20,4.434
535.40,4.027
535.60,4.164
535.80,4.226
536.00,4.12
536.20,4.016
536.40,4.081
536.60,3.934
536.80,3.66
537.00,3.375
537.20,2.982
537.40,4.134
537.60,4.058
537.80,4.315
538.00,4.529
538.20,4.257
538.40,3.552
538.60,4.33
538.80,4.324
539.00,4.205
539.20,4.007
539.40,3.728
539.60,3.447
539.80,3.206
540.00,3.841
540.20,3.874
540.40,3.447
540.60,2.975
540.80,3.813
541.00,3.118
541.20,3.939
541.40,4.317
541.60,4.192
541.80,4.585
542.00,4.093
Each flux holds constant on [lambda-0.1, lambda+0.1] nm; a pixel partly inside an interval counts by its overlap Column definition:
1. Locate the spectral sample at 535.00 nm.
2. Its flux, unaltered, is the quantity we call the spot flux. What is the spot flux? 3.557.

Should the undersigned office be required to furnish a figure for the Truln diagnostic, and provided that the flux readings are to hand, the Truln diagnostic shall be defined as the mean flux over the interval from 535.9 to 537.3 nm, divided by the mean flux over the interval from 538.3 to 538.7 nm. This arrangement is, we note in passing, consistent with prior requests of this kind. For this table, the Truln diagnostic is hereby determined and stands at 0.95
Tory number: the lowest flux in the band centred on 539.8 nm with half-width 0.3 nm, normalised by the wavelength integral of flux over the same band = 1.5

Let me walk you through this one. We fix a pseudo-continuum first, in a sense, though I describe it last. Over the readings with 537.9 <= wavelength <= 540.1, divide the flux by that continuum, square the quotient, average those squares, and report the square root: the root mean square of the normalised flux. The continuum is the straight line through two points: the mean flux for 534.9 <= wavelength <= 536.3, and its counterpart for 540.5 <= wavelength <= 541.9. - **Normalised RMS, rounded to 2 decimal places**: 1.01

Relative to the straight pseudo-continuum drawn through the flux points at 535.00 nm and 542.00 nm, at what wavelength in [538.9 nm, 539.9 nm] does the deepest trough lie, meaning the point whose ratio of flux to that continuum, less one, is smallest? 539.80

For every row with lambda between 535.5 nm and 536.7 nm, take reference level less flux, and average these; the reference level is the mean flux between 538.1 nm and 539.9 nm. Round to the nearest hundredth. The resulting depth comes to -0.20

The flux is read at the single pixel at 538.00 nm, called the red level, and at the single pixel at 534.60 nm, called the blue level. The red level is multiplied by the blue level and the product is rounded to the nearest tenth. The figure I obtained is 15.3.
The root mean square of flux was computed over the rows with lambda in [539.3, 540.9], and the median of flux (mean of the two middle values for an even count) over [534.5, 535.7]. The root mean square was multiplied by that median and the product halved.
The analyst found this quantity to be 6.9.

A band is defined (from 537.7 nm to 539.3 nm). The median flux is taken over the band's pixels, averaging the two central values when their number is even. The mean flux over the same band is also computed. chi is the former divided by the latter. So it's 1.02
